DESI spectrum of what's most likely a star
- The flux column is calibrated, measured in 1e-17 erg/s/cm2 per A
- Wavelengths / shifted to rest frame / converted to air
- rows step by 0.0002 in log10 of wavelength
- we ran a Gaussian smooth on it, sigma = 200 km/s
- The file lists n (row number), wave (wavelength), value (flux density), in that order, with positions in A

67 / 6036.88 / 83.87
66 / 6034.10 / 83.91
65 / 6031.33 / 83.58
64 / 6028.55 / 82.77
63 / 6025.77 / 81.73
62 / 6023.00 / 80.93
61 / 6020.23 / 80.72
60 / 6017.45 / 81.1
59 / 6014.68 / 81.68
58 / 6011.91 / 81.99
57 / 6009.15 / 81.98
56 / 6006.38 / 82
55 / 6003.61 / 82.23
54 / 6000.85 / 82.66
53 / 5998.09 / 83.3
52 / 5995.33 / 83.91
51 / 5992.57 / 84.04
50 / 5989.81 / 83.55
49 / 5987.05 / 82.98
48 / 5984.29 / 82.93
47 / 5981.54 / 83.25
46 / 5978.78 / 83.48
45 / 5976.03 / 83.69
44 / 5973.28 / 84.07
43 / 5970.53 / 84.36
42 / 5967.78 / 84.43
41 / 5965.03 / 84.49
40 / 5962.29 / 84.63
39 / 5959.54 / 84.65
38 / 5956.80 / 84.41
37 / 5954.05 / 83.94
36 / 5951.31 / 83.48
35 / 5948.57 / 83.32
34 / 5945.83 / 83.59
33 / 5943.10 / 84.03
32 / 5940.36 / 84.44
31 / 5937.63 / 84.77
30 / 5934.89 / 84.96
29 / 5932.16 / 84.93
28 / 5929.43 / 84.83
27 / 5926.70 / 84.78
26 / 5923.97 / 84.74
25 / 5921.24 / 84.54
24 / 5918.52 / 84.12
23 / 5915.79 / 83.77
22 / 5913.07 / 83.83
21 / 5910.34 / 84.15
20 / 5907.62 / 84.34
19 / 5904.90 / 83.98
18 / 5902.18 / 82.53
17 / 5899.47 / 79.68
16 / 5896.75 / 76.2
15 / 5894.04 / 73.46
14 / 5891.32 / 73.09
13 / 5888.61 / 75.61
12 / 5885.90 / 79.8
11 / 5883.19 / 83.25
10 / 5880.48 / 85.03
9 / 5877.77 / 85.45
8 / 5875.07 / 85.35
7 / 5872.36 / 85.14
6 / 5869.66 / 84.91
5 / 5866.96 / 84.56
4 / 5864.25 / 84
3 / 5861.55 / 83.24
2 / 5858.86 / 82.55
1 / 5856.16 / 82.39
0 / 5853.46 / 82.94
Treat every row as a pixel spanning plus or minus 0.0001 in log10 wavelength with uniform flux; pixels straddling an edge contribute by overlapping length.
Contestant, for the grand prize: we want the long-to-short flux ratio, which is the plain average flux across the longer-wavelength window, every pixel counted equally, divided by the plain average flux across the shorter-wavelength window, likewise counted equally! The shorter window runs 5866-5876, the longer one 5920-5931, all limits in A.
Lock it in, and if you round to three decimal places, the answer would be 0.997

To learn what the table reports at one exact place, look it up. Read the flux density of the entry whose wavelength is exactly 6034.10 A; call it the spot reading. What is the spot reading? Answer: 83.91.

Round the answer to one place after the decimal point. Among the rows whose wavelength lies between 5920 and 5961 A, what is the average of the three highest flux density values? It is 84.9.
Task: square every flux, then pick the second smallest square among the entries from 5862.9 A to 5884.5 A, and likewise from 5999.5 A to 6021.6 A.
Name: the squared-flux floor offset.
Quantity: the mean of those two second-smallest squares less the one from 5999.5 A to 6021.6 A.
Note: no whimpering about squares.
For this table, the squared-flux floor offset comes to 239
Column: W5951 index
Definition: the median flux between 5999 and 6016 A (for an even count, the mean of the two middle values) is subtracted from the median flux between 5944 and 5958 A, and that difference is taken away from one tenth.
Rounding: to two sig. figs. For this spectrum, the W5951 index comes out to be -1.5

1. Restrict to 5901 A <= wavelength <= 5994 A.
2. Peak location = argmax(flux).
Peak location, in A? 5934.89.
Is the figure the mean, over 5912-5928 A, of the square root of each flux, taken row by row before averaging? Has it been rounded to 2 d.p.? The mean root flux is 9.18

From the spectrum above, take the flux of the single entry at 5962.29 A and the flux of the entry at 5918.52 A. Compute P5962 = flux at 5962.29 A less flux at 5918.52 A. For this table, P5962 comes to 0.5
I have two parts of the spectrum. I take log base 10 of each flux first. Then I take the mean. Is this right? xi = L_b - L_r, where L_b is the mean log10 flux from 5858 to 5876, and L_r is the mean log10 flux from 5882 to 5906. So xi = 0.031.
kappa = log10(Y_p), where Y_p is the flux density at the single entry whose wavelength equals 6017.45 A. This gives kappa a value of 1.91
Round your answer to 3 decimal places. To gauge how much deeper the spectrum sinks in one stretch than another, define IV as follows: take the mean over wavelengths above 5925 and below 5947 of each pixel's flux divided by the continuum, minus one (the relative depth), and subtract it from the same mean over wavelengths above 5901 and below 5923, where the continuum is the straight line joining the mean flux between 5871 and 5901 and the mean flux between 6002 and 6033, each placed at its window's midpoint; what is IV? -0.004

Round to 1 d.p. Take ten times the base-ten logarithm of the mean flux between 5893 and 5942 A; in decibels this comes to 19.2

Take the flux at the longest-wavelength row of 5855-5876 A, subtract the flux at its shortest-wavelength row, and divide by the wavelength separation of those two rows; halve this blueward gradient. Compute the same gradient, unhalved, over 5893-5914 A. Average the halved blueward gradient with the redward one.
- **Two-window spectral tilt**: 0.31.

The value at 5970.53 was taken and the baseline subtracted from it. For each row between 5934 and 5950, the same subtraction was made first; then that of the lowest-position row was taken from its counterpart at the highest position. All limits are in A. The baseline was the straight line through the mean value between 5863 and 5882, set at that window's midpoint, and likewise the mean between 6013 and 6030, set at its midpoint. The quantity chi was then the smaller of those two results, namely -1.3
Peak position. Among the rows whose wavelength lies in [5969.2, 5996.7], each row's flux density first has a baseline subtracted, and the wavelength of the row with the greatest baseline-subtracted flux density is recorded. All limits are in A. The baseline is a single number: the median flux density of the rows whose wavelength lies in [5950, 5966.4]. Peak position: 5970.53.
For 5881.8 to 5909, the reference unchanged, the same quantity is 5907.62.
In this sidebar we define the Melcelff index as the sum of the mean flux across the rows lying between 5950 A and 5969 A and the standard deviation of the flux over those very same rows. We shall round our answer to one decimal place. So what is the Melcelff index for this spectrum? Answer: 84.7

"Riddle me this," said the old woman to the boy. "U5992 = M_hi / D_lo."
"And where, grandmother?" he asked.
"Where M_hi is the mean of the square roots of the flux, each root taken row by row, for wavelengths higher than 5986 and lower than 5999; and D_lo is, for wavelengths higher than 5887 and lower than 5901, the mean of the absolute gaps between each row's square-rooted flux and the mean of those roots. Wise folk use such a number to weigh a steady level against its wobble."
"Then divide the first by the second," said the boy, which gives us 85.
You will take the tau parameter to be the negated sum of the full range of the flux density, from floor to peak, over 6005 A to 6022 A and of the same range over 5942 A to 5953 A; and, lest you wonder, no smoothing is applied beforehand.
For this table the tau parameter -2.0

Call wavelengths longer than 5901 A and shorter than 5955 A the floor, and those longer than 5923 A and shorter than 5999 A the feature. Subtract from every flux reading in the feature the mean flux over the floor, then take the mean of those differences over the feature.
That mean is -0.1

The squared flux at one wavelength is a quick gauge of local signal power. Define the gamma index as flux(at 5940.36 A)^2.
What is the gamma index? 7130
